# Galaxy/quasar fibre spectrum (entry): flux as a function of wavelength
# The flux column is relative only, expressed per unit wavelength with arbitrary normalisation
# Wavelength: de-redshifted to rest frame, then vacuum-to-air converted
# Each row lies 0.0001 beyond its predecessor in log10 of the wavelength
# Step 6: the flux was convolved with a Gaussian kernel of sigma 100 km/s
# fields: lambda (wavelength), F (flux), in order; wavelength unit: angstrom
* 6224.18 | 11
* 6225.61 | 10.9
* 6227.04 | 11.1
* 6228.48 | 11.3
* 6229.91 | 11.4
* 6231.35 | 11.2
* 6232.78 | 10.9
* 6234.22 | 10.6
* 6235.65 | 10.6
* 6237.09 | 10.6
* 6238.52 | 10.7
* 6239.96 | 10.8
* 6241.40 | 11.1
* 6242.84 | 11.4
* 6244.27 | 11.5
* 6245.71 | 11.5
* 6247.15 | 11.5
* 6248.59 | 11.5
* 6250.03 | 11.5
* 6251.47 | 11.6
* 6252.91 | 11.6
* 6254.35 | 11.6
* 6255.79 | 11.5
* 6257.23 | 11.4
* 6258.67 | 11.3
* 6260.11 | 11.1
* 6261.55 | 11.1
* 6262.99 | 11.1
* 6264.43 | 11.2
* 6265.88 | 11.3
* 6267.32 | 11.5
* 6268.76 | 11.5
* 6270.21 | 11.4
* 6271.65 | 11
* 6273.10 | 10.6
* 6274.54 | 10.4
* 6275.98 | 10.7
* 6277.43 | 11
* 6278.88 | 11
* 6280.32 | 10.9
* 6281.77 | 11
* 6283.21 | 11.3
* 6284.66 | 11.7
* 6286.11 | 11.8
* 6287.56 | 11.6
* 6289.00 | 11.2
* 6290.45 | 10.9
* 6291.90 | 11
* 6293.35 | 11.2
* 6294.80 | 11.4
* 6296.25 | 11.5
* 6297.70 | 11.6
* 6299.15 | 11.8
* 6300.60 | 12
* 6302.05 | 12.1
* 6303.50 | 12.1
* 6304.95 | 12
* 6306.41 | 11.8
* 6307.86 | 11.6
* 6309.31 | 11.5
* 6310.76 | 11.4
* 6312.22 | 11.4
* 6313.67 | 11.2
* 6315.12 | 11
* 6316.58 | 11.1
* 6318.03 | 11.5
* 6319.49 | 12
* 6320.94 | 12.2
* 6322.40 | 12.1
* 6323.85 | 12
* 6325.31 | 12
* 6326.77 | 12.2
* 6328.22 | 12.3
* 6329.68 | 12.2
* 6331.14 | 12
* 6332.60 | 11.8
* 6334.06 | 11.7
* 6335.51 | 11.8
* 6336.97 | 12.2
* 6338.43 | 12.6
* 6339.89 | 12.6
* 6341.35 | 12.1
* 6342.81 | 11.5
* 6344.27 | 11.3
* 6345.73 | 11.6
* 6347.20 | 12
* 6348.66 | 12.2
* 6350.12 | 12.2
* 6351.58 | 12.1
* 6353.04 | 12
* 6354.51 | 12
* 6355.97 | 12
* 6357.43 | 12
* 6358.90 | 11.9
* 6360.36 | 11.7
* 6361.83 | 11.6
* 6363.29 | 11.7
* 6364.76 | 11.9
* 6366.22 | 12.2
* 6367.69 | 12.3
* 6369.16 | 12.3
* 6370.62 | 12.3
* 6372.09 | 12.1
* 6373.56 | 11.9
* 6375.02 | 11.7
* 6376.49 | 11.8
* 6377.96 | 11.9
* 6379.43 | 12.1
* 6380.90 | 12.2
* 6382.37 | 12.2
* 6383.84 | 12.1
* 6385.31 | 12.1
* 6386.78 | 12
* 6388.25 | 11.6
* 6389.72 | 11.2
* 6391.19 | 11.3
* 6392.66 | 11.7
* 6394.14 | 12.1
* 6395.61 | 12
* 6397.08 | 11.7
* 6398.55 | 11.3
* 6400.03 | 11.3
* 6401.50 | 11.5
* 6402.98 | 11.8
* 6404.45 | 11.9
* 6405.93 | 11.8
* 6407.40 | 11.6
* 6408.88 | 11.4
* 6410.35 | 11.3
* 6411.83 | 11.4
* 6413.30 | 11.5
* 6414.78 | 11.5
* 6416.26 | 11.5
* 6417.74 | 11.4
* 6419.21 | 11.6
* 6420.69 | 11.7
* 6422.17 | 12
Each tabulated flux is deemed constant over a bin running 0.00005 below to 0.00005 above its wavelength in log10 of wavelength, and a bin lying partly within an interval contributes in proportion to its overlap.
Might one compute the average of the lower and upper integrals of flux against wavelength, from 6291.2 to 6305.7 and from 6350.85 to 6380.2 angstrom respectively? 260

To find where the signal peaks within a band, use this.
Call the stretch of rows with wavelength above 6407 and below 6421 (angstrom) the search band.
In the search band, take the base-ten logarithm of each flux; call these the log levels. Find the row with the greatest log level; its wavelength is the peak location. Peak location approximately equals 6420.69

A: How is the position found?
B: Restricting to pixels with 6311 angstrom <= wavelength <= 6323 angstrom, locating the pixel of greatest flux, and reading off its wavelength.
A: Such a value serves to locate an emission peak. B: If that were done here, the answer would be 6320.94 angstrom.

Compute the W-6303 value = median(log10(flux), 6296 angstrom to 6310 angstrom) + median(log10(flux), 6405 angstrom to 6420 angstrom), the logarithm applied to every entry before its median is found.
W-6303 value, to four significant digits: 2.133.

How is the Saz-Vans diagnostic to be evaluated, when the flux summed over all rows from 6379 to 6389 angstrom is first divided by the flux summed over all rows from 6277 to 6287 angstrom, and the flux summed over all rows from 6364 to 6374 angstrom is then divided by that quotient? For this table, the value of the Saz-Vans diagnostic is 79.4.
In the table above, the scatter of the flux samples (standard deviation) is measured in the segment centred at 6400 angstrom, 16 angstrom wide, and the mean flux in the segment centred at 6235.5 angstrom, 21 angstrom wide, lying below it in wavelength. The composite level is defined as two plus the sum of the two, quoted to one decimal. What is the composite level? 13.3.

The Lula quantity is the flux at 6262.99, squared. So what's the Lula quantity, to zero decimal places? 123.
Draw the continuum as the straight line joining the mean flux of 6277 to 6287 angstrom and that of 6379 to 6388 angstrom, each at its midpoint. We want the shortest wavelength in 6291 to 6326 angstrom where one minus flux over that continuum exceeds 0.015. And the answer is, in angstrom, 6291.90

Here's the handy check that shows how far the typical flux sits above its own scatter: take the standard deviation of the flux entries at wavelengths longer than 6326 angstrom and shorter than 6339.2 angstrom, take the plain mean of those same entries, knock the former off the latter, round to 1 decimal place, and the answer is 11.8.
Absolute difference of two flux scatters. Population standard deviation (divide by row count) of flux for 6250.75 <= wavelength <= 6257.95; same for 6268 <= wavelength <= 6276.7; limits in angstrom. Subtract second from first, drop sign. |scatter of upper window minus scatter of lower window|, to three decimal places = 0.327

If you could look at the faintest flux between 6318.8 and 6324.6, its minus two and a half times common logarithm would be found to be -2.70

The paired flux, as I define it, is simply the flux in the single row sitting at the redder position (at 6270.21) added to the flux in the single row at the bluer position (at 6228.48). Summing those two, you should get 22.7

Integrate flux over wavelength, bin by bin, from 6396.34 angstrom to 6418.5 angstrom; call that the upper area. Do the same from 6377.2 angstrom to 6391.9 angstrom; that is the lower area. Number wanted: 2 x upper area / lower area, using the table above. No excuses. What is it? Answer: 2.9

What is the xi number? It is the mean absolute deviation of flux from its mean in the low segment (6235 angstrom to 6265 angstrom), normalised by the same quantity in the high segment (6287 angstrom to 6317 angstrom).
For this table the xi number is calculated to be 0.93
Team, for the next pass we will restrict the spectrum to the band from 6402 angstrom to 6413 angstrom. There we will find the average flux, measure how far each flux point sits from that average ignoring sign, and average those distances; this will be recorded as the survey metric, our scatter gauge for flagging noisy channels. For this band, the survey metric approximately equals 0.20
